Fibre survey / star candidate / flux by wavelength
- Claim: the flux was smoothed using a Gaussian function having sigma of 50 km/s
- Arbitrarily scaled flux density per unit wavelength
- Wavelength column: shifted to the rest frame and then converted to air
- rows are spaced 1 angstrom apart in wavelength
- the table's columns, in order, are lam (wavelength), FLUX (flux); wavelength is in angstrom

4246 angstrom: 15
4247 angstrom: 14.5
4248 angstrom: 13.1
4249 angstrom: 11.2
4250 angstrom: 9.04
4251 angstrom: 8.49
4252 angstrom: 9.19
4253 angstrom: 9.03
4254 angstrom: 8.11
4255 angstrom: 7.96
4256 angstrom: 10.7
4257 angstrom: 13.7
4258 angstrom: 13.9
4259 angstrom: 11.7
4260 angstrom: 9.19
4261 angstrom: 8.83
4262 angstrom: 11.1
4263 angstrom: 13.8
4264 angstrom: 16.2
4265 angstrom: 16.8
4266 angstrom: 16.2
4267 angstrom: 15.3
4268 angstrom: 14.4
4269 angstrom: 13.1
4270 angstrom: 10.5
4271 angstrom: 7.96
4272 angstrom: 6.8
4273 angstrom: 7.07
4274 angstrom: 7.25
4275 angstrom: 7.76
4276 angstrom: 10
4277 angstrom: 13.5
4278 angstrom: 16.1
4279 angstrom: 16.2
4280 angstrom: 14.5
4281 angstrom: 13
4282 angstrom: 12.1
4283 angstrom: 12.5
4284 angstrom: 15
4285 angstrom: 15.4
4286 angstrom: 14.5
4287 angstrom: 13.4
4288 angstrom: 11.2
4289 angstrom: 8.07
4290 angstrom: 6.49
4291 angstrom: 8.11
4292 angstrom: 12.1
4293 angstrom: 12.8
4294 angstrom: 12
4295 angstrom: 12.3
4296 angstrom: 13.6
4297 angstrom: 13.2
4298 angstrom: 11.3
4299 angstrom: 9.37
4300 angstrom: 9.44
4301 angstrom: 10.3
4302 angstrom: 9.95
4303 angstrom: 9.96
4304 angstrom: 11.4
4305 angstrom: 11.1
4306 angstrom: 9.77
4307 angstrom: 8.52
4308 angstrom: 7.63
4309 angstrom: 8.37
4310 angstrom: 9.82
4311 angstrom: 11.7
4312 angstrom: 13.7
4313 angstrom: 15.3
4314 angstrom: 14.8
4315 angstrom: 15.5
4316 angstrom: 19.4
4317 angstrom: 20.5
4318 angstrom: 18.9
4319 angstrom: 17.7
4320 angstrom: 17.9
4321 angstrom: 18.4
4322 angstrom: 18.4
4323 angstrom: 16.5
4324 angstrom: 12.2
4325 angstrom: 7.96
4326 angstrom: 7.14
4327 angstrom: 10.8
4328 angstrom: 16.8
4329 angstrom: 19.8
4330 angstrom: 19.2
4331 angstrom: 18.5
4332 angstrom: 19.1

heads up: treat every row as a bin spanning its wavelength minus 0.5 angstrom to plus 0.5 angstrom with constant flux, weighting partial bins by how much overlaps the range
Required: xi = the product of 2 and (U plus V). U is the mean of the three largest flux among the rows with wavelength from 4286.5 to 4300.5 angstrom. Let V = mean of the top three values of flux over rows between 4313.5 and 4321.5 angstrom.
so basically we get 66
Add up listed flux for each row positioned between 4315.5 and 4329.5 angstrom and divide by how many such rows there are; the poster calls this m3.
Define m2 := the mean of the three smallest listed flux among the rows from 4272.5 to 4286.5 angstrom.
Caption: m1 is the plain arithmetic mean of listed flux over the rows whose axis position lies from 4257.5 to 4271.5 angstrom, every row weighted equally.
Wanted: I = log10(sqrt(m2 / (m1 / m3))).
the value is 0.48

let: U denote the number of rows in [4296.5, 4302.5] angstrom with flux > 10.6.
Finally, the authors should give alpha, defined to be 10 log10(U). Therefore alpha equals 3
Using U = 2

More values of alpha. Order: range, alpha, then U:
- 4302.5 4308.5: 3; 2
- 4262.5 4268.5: 8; 6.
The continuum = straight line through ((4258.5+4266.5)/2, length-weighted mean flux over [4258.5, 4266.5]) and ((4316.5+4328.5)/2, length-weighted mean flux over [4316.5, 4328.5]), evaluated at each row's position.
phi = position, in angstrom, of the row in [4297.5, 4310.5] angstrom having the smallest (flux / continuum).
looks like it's 4308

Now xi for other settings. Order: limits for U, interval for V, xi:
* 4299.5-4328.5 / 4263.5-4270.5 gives 72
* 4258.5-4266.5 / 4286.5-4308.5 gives 60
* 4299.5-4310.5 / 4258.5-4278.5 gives 55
